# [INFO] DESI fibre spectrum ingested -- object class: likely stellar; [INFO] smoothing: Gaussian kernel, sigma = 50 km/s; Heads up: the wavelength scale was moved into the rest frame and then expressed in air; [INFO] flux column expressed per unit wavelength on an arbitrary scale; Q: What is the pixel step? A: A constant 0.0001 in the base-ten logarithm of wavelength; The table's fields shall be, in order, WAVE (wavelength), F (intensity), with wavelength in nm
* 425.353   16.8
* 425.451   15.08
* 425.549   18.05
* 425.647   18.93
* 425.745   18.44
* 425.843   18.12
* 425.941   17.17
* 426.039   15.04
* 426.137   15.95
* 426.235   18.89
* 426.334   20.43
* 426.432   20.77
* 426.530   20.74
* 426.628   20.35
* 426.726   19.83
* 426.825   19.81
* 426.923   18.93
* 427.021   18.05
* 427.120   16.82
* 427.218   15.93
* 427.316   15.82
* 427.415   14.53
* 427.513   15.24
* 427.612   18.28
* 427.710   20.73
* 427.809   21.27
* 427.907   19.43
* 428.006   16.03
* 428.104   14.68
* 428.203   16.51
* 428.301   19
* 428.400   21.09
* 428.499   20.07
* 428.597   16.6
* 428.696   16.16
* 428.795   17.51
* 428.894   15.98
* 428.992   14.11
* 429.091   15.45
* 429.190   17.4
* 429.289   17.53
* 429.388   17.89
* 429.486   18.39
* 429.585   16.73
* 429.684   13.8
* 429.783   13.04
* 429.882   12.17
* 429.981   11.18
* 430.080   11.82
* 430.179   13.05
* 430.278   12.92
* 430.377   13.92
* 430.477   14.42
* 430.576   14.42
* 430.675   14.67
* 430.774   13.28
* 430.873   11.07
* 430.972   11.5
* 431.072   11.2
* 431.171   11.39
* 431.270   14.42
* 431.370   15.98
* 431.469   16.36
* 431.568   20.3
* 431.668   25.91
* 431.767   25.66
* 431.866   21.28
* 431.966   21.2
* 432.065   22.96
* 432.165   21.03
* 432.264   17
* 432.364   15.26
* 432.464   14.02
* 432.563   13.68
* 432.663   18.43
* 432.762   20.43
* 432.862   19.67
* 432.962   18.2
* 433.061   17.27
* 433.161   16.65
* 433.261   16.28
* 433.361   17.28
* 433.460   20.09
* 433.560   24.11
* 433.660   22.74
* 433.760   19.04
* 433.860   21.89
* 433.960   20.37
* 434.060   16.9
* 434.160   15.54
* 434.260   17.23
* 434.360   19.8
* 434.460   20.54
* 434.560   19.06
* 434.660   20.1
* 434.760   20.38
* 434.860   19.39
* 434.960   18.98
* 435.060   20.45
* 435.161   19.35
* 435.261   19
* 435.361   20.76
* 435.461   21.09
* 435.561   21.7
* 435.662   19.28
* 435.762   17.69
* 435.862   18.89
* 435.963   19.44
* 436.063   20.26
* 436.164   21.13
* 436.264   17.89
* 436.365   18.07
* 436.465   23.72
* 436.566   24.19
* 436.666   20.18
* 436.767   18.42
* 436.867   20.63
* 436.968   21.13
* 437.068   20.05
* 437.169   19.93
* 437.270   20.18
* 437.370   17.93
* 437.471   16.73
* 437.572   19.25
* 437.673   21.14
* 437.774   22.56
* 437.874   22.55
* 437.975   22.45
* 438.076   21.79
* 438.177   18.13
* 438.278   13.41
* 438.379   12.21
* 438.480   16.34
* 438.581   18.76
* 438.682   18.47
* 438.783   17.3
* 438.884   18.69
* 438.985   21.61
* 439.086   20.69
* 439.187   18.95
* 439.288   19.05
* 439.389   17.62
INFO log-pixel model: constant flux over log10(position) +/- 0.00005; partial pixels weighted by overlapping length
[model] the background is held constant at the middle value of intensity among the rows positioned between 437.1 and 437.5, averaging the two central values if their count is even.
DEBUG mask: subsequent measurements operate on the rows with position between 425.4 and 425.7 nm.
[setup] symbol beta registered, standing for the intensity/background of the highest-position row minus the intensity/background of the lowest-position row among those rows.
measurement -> 0.20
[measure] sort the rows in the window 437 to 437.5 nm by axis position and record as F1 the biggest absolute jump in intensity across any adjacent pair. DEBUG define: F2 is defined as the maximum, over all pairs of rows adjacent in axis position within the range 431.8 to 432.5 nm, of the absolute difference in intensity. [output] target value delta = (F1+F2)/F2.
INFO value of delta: 1.56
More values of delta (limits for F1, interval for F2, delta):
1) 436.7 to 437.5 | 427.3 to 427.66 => 1.74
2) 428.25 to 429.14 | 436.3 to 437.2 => 1.61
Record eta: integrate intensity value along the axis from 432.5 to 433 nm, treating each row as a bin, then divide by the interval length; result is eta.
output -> 18.0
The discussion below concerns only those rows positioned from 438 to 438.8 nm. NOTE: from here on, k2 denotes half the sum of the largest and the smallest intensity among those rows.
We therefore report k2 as 17.0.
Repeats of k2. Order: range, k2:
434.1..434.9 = 18.0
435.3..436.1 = 19.7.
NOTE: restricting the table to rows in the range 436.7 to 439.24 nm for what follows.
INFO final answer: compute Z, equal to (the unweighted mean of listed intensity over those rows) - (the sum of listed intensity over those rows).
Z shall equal -460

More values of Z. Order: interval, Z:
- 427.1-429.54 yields -415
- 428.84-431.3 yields -338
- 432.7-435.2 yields -462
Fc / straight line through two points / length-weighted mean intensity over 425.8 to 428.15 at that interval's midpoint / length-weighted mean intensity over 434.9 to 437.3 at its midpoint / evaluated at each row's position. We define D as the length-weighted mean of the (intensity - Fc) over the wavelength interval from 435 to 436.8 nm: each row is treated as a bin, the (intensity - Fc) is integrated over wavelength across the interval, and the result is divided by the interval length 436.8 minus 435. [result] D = 0.04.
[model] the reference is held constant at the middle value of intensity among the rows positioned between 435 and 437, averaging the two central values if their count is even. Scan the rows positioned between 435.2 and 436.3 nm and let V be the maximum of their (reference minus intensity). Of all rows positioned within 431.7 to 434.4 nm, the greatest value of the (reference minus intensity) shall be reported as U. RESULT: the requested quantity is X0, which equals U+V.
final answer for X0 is 9.1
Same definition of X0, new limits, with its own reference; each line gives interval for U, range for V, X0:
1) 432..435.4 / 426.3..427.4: 10.9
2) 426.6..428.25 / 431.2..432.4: 11.5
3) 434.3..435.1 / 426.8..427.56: 6.9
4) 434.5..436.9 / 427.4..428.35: 8.2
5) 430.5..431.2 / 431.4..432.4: 14.1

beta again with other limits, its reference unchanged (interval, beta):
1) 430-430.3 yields 0.06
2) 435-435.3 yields -0.08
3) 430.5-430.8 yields -0.06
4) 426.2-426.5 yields 0.10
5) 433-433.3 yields -0.05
